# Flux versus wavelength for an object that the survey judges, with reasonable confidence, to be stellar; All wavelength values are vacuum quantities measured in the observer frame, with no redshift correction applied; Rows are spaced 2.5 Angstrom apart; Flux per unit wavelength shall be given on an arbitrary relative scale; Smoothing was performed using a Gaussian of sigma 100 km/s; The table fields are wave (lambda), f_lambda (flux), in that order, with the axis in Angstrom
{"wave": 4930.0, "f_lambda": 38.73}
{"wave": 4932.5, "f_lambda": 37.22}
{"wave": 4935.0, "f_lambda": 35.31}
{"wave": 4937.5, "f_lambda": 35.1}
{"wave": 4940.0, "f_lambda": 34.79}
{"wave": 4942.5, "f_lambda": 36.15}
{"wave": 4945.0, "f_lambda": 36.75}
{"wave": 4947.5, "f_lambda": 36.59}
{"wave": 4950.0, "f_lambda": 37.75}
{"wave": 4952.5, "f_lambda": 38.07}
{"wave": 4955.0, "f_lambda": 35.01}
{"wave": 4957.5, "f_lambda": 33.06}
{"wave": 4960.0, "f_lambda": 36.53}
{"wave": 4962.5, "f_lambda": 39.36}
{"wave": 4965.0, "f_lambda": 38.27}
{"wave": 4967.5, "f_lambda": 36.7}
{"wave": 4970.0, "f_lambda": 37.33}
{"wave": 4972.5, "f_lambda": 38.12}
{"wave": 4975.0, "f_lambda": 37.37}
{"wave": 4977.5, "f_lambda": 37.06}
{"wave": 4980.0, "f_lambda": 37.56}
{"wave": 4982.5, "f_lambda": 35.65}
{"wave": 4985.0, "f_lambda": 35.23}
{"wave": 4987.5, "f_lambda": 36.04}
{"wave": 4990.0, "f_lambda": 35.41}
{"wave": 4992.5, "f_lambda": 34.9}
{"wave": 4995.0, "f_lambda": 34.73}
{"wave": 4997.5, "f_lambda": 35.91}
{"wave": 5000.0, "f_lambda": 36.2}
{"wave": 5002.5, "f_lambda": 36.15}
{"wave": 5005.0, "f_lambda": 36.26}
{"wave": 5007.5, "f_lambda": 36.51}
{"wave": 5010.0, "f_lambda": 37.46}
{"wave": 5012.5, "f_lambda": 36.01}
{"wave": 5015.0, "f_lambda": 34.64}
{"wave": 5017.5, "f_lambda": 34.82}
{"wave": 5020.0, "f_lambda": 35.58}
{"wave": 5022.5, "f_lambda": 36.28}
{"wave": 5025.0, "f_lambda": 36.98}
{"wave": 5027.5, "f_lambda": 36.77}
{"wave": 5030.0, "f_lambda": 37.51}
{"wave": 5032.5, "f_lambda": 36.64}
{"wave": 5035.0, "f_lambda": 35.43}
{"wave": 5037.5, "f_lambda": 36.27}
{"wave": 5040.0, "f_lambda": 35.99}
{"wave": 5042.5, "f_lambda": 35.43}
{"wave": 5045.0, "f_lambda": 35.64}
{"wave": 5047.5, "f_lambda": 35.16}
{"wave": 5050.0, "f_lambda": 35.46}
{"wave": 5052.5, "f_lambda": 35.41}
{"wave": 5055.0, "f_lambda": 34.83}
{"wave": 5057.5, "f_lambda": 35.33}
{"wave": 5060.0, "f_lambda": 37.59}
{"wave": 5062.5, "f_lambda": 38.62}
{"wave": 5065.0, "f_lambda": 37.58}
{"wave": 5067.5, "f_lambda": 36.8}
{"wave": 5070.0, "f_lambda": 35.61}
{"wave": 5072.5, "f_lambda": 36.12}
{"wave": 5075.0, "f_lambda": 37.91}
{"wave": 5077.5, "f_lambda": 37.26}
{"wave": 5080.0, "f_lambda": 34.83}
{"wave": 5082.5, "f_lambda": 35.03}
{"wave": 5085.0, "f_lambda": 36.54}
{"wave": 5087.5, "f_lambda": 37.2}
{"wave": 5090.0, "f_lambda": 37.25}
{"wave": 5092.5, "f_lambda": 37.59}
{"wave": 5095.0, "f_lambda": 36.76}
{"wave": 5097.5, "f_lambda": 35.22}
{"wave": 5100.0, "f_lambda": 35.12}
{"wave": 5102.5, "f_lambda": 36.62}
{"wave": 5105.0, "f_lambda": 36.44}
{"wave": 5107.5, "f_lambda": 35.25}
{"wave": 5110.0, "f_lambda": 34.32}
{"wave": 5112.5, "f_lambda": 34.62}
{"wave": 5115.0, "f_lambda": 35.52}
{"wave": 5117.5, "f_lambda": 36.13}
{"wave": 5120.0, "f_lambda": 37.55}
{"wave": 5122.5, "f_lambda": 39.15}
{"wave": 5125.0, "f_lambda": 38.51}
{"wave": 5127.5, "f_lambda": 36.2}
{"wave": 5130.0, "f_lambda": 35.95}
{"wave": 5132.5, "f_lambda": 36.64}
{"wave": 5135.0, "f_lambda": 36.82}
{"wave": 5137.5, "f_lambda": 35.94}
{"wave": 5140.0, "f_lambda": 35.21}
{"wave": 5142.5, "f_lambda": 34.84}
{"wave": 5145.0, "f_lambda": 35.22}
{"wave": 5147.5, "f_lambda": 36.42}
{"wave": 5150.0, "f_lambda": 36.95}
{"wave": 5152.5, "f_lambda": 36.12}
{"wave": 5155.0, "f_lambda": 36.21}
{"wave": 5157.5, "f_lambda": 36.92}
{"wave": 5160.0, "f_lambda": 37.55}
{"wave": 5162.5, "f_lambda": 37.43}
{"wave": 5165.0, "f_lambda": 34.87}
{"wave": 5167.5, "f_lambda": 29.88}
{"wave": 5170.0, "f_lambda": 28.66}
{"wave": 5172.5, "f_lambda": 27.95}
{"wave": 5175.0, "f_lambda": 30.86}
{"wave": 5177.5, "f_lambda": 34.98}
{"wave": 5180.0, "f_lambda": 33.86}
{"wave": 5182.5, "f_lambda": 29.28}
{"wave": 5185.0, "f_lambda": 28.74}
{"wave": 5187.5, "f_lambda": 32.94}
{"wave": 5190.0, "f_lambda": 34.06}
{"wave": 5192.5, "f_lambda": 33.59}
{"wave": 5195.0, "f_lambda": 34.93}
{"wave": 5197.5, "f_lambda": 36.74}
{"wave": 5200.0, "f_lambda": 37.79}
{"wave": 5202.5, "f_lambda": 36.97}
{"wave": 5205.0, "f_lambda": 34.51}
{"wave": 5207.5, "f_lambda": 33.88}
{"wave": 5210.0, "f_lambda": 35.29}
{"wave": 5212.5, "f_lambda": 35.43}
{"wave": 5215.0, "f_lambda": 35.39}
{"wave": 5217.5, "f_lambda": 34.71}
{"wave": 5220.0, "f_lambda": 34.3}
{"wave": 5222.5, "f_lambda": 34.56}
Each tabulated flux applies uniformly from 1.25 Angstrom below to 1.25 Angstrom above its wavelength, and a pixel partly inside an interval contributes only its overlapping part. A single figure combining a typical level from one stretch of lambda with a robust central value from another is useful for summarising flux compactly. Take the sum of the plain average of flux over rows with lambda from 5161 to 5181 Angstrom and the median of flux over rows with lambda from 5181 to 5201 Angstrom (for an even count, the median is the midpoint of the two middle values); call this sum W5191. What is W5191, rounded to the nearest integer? 66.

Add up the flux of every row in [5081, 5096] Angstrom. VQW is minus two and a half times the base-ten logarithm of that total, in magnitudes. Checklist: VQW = -5.86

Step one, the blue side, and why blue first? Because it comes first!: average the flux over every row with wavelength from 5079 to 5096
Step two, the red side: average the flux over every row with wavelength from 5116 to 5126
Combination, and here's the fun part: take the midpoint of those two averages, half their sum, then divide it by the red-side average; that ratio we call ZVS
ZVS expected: 0.98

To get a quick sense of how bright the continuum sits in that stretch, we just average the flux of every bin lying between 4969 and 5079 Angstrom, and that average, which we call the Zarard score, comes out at 36.3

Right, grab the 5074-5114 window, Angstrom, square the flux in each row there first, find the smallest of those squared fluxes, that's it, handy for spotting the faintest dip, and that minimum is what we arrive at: 1178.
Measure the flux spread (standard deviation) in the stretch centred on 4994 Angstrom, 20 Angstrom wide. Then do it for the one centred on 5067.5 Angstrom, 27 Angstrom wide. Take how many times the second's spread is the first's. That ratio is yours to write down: 2.3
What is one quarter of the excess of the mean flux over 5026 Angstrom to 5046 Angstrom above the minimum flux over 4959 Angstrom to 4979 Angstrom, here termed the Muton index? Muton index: -0.1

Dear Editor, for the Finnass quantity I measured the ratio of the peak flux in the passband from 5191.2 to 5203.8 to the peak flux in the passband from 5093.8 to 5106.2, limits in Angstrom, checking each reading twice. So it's 1.03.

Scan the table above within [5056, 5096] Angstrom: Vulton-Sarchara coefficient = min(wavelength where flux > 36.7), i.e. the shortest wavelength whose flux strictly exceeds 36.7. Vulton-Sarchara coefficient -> 5060.0 Angstrom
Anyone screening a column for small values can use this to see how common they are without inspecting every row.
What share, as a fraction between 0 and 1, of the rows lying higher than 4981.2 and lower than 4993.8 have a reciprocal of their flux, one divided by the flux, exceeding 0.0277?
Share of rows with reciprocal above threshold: 1.0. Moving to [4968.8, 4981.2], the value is 0.0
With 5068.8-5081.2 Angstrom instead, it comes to 0.4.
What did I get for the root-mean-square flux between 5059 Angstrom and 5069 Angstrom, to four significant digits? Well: 37.65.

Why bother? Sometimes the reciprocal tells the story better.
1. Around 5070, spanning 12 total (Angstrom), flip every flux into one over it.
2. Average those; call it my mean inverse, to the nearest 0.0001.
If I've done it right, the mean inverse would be 0.0272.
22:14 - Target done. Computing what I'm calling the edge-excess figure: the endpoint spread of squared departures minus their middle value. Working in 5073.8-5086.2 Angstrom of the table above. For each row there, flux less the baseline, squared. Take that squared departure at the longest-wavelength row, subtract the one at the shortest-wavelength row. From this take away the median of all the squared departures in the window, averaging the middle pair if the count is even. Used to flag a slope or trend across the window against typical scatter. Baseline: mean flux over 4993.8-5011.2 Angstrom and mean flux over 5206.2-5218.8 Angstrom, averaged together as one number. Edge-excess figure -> -5.5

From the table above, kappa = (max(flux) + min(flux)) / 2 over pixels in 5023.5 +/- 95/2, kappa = 36.6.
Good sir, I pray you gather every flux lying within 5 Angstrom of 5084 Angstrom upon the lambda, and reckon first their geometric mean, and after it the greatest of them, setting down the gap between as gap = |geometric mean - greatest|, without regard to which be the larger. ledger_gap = 1.3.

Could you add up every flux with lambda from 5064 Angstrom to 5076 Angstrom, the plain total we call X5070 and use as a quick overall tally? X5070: 184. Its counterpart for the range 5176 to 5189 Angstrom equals 160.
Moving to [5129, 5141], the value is 181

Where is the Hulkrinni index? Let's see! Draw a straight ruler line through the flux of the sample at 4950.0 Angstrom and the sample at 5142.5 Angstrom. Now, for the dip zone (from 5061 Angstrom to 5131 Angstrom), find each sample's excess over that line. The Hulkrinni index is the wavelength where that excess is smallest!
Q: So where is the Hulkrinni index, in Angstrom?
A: 5110.0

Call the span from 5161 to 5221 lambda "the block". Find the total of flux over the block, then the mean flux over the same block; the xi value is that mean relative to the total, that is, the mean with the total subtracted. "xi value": -773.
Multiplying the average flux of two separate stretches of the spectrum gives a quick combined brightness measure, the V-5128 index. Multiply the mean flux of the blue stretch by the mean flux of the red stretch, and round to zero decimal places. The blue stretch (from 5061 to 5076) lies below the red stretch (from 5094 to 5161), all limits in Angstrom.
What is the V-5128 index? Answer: 1344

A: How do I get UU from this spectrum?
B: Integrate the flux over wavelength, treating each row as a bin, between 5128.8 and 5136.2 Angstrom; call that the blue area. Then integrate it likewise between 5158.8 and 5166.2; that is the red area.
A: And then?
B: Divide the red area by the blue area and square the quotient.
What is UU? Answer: 1.01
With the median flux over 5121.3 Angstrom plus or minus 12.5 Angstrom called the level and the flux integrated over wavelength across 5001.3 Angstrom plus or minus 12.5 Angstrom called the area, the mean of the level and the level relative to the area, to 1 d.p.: 18.1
